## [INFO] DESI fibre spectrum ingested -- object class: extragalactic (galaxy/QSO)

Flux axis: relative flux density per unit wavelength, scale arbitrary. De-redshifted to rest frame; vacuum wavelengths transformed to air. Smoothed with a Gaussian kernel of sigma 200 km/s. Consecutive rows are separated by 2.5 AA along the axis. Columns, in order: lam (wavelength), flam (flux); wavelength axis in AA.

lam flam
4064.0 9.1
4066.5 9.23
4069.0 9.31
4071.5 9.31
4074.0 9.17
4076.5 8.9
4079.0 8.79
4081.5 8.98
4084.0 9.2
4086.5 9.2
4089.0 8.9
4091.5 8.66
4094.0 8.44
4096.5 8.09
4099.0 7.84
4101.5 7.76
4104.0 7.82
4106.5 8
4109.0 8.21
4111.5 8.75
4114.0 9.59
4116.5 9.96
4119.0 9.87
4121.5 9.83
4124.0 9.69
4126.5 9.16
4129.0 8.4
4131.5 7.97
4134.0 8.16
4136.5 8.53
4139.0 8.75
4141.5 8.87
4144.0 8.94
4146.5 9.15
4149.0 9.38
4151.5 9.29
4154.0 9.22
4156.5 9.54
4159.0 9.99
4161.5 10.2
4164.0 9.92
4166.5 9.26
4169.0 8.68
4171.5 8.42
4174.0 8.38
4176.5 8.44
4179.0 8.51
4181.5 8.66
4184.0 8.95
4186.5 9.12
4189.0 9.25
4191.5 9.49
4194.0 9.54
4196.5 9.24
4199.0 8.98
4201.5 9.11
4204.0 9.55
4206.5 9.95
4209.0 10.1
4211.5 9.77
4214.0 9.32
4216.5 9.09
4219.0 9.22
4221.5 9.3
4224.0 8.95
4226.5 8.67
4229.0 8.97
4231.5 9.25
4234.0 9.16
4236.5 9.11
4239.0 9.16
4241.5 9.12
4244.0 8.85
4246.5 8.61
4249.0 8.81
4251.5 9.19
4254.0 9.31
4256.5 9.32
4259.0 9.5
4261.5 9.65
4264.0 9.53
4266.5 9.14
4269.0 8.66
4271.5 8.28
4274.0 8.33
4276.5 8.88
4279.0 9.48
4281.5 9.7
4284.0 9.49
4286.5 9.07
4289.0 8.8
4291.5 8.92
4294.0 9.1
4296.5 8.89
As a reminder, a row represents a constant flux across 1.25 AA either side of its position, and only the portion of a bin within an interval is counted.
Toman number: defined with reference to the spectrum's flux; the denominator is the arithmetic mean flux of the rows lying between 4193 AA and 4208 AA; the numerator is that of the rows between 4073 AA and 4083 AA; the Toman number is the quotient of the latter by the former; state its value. 0.95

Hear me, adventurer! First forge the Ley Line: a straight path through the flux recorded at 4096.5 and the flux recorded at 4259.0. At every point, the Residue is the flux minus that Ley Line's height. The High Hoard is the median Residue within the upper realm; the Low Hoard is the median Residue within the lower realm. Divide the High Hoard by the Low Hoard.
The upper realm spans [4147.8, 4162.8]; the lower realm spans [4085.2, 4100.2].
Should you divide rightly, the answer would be 1.8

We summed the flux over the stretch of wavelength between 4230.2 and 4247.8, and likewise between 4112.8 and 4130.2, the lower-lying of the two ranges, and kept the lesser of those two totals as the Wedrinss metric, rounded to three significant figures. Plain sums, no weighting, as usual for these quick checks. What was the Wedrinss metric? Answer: 63.3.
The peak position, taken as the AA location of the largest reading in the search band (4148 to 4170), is 4161.5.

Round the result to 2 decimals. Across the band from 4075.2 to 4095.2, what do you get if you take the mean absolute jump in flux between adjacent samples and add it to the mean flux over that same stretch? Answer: 9.07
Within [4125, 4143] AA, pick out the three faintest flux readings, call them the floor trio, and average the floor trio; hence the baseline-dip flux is 8.18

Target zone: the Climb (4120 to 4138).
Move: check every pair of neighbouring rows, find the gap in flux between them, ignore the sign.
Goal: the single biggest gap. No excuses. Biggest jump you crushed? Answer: 0.8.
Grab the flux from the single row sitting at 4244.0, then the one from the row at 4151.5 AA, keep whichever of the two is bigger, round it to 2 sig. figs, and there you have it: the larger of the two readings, 9.3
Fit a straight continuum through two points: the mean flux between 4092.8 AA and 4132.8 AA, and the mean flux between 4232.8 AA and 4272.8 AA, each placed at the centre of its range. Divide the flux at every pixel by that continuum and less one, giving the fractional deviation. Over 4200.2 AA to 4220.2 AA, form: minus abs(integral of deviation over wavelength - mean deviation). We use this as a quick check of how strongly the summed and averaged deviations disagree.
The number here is -1.1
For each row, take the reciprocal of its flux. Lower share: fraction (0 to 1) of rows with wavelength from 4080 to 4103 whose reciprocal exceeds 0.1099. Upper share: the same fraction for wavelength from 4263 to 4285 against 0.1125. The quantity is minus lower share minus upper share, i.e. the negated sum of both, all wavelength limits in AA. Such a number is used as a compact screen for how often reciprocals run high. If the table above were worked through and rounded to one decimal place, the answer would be -1.2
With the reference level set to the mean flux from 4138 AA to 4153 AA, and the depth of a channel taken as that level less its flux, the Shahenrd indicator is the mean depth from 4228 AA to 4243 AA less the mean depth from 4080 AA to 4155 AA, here -0.31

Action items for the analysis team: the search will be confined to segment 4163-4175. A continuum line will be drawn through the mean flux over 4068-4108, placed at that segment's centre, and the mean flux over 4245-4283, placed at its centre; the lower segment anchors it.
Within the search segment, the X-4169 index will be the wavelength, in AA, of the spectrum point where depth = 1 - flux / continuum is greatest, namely 4174.0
